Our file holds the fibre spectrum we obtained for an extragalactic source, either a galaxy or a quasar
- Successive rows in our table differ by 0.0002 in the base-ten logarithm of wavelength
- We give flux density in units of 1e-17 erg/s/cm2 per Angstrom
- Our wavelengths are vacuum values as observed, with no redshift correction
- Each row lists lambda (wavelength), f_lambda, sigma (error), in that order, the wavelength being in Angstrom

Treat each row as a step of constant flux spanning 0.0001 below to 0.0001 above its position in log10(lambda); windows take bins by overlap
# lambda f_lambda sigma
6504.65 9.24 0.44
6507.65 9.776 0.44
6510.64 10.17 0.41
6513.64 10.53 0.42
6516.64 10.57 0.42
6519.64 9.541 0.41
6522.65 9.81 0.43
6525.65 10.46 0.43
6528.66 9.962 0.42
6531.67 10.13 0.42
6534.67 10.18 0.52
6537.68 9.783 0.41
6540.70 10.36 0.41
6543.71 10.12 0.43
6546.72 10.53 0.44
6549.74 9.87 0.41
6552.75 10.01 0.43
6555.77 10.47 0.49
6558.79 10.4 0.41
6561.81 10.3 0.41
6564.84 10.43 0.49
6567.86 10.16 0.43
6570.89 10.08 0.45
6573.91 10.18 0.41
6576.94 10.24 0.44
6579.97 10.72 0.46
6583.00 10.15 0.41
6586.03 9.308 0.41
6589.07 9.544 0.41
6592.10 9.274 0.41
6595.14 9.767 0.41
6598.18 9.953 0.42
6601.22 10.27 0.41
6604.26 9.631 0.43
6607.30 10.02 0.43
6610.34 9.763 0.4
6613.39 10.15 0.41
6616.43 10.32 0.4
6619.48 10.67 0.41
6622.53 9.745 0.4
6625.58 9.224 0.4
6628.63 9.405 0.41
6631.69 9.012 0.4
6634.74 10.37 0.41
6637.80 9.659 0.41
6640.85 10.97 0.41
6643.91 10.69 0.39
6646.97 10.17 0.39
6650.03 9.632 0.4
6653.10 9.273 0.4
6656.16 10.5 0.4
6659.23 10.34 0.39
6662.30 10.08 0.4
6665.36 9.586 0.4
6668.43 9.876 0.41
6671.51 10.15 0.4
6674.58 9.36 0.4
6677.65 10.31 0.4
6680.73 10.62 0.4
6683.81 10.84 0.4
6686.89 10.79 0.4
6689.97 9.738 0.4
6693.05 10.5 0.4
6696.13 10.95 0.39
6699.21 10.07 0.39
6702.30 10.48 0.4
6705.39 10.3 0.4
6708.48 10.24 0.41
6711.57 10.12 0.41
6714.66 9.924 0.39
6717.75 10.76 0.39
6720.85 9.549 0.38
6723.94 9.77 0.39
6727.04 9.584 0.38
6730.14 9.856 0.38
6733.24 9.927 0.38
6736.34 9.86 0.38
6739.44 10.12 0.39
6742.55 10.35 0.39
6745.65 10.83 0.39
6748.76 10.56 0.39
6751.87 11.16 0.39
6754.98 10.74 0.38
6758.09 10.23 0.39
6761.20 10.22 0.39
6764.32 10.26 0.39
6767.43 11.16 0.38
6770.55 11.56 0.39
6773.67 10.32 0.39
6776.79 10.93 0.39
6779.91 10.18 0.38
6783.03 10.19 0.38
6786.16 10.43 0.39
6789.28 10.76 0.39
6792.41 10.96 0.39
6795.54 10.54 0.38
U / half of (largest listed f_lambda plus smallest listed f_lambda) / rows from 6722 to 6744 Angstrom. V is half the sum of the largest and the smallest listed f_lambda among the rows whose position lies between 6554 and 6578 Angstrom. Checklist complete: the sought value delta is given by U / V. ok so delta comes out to 0.97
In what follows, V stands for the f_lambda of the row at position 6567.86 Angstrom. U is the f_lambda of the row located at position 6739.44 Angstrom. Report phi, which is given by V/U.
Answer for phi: 1.00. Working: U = 10.12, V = 10.16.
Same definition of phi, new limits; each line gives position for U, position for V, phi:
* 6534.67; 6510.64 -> 1.00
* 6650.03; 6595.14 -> 1.01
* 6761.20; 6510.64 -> 1.00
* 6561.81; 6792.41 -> 1.06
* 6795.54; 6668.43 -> 0.94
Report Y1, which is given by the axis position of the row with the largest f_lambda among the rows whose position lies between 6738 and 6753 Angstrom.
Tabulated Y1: 6751.87 Angstrom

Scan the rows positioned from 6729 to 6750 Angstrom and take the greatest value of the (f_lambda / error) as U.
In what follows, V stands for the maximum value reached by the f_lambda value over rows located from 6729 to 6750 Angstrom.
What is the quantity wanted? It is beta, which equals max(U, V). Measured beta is 27.8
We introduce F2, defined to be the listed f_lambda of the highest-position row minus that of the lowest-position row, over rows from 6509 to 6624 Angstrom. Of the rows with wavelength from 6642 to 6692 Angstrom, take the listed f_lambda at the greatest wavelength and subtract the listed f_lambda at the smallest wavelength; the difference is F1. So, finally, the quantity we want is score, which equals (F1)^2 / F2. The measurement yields -2.1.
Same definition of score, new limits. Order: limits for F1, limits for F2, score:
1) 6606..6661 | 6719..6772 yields 0.1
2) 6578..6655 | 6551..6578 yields 9.1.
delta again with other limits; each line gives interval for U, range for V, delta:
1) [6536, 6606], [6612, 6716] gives 1.00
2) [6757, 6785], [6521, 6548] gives 1.07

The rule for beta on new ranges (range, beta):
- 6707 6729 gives 27.6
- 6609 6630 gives 26.0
